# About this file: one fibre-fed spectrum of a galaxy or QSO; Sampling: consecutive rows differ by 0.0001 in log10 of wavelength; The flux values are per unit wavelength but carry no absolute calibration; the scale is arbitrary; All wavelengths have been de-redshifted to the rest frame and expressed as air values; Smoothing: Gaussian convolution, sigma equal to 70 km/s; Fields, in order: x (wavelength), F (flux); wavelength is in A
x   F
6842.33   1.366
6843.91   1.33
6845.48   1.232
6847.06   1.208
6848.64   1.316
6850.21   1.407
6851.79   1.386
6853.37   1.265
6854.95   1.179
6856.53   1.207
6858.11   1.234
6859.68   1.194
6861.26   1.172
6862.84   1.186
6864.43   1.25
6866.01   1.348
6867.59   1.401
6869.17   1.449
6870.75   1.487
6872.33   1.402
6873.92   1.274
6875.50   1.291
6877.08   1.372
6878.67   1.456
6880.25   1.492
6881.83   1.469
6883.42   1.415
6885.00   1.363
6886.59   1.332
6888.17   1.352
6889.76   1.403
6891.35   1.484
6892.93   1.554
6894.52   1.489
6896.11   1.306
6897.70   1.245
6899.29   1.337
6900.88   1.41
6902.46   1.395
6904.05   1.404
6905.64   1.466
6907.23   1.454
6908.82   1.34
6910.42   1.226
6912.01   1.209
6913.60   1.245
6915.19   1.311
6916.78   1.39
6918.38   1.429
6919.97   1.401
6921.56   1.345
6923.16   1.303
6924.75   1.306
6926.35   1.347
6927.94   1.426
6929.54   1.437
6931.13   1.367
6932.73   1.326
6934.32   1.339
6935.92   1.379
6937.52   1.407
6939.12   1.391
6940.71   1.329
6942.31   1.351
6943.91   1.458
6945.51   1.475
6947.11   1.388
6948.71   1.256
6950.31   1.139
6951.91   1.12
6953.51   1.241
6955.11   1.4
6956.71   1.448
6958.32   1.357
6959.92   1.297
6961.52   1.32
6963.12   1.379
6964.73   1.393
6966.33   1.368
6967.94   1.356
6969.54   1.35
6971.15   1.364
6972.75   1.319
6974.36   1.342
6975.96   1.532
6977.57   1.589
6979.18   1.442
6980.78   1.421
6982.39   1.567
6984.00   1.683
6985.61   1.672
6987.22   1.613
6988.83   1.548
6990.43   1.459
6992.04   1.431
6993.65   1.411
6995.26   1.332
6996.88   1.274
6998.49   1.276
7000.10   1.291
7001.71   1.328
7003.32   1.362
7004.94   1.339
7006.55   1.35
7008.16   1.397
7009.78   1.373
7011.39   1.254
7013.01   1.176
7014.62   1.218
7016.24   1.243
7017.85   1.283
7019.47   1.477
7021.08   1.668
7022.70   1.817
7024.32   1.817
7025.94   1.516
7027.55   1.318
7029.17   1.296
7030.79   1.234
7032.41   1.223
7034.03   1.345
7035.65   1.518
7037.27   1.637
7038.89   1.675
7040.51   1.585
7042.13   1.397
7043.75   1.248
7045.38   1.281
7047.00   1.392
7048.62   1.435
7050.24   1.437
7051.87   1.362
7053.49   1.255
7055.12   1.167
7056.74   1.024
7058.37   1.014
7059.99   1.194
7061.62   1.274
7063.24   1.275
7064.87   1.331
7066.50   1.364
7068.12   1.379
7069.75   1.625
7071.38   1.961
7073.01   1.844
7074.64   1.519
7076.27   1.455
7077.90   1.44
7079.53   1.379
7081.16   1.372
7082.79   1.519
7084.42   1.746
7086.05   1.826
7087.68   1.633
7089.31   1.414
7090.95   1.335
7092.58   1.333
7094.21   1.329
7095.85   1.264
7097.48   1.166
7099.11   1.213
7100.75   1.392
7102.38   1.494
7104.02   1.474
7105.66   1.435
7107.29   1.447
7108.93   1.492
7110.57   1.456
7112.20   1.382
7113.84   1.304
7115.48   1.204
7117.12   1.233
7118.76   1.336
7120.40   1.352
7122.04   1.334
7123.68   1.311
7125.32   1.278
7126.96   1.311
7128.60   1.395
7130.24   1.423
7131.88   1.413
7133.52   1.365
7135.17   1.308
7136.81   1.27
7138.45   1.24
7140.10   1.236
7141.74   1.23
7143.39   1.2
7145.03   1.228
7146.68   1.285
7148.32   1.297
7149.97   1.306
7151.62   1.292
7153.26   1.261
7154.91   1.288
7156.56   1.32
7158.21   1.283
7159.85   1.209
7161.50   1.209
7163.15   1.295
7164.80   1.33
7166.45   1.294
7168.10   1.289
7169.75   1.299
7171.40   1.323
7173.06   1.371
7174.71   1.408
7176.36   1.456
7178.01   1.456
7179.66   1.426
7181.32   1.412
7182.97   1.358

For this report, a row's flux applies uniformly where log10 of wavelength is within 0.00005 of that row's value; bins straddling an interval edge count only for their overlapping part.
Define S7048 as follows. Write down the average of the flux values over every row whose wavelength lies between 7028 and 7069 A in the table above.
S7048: 1.33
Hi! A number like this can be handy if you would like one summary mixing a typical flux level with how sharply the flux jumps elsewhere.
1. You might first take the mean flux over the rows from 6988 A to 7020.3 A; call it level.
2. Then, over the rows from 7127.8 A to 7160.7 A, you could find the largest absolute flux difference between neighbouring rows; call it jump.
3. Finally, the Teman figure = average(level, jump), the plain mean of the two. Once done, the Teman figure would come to 0.71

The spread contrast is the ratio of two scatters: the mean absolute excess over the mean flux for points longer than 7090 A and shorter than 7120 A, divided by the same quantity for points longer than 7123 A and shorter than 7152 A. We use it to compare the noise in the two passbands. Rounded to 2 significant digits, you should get 1.8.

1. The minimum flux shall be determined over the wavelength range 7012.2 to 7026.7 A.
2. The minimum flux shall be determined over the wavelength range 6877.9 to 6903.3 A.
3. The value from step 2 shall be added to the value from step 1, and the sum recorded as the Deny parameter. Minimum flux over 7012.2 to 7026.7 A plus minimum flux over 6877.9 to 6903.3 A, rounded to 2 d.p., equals 2.42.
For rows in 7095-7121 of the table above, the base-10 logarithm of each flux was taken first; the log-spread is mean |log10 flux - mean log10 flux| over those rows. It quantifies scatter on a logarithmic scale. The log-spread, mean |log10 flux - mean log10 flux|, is 0.030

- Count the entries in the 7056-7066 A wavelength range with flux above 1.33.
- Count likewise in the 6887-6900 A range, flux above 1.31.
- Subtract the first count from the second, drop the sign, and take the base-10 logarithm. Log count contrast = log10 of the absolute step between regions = 0.70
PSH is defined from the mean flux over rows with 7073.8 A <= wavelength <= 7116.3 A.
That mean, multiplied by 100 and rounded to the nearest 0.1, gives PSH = 142.4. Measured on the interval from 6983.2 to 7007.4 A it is 142.5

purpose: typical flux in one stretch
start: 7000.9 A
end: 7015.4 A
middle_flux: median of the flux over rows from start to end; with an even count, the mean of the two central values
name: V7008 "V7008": 1.34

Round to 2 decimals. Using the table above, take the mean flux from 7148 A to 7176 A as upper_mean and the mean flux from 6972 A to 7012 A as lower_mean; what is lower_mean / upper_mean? 1.10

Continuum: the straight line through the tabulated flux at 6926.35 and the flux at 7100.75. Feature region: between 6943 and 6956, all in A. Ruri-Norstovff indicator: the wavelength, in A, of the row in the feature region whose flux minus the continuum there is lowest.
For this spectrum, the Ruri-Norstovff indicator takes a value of 6951.91 A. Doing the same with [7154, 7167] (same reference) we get 7161.50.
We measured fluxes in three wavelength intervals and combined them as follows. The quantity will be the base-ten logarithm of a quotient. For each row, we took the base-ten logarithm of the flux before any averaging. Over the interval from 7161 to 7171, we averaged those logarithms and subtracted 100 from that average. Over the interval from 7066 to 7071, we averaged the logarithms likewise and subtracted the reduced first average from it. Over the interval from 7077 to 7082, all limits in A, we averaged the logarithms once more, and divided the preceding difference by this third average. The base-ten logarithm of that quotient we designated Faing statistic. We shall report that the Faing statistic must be 2.84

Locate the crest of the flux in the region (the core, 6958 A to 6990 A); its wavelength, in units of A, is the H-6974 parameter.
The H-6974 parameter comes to 6984.00 A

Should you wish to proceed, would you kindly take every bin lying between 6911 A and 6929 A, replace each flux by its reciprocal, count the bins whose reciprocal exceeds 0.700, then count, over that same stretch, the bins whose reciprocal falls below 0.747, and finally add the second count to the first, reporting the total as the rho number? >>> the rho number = 16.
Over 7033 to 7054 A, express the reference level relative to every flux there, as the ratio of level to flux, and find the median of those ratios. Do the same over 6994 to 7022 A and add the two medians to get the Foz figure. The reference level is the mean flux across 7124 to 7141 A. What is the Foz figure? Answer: 1.94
